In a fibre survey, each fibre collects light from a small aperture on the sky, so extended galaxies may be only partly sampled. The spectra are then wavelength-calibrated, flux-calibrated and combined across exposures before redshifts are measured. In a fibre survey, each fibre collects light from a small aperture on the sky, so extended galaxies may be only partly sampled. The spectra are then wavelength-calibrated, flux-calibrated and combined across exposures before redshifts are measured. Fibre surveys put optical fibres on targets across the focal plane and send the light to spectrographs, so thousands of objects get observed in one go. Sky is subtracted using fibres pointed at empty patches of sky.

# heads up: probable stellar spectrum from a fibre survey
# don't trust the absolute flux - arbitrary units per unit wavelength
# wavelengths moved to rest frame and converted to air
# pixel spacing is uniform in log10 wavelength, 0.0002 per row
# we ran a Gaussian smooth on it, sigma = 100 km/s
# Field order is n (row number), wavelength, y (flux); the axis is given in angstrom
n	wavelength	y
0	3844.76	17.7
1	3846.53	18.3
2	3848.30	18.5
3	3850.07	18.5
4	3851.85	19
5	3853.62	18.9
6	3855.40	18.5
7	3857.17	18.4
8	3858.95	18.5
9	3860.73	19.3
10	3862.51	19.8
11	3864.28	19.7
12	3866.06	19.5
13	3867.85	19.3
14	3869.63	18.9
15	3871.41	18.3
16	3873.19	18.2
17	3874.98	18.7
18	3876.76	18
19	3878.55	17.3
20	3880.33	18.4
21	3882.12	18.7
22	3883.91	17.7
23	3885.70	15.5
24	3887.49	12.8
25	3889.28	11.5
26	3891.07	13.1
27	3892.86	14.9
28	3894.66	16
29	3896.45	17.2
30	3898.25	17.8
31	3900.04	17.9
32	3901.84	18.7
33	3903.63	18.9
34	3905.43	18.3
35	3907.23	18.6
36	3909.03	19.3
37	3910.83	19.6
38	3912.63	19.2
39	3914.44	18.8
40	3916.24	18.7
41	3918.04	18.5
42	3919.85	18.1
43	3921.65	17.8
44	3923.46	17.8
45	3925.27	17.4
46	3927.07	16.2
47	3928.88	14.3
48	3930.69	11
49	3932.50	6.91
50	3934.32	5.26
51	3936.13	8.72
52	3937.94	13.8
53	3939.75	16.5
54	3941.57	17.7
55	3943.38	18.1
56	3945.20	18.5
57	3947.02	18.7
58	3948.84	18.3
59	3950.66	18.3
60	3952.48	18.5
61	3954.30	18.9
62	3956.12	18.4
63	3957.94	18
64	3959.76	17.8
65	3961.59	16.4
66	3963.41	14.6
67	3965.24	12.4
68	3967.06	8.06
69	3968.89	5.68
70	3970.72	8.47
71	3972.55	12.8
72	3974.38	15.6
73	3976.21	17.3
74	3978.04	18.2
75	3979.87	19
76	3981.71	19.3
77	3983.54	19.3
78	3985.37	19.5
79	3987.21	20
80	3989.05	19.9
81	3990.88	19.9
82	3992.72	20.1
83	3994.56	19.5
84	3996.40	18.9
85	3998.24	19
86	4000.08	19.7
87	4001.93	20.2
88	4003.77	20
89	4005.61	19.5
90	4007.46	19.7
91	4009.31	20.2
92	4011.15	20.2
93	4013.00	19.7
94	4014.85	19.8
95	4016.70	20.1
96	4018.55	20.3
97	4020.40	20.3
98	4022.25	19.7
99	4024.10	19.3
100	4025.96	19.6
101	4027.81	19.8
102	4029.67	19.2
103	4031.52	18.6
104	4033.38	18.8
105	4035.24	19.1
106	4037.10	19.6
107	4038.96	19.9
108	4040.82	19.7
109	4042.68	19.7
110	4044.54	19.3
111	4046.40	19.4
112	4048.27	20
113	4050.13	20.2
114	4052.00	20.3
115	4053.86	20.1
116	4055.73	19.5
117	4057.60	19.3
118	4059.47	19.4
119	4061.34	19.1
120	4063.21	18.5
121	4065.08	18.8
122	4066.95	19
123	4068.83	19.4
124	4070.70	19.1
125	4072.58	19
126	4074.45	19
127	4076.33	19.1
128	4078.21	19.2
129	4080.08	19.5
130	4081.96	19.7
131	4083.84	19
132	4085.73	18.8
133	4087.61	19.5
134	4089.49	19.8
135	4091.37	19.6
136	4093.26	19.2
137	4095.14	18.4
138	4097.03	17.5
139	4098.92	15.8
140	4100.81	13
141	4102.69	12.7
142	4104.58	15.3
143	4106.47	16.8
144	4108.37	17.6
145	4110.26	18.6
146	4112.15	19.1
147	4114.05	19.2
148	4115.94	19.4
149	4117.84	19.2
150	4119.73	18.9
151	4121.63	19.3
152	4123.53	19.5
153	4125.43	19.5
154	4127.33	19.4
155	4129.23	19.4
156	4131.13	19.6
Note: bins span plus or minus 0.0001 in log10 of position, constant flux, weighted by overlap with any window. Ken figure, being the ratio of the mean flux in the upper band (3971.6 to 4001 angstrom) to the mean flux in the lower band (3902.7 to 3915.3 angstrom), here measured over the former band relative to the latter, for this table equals 0.98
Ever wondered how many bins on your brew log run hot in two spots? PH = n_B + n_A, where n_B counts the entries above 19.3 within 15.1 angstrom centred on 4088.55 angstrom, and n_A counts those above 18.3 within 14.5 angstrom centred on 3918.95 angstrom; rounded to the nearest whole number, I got 8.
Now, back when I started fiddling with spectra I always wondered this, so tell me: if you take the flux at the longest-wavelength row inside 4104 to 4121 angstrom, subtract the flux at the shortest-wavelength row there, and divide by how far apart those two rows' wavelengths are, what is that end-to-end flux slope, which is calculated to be 0.24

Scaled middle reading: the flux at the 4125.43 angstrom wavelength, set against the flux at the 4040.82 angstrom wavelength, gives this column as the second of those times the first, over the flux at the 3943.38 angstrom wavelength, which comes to 21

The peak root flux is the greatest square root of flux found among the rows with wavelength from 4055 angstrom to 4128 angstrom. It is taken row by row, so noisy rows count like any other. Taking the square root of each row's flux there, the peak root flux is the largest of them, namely 4.45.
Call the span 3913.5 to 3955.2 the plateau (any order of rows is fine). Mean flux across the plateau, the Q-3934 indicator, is 16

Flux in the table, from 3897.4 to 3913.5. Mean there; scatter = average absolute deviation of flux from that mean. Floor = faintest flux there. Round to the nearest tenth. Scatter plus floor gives 18.3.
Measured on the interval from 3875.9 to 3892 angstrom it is 13.9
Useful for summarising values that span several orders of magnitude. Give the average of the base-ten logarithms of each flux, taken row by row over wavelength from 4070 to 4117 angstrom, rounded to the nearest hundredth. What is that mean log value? 1.26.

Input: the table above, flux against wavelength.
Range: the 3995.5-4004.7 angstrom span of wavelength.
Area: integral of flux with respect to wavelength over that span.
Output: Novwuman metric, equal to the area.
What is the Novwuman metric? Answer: 180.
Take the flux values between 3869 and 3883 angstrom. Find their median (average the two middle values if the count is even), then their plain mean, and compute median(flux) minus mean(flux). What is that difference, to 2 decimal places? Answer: 0.04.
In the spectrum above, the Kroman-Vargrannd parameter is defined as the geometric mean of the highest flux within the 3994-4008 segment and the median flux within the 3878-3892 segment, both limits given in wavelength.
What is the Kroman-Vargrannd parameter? 18.2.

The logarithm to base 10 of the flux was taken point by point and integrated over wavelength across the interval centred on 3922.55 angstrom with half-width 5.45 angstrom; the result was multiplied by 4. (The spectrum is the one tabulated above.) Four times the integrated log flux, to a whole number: 54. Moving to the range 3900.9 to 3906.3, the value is 27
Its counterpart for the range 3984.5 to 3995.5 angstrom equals 57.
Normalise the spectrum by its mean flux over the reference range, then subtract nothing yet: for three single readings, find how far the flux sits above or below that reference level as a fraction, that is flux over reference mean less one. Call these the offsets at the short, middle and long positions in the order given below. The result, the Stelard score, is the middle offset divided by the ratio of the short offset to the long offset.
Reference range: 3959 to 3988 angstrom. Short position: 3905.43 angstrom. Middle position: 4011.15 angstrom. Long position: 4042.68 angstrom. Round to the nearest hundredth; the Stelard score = 0.47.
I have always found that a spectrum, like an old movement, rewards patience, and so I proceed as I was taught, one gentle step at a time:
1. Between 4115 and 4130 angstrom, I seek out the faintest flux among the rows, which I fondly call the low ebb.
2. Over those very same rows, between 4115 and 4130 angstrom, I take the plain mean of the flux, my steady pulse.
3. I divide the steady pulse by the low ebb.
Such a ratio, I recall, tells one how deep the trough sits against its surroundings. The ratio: 1.02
